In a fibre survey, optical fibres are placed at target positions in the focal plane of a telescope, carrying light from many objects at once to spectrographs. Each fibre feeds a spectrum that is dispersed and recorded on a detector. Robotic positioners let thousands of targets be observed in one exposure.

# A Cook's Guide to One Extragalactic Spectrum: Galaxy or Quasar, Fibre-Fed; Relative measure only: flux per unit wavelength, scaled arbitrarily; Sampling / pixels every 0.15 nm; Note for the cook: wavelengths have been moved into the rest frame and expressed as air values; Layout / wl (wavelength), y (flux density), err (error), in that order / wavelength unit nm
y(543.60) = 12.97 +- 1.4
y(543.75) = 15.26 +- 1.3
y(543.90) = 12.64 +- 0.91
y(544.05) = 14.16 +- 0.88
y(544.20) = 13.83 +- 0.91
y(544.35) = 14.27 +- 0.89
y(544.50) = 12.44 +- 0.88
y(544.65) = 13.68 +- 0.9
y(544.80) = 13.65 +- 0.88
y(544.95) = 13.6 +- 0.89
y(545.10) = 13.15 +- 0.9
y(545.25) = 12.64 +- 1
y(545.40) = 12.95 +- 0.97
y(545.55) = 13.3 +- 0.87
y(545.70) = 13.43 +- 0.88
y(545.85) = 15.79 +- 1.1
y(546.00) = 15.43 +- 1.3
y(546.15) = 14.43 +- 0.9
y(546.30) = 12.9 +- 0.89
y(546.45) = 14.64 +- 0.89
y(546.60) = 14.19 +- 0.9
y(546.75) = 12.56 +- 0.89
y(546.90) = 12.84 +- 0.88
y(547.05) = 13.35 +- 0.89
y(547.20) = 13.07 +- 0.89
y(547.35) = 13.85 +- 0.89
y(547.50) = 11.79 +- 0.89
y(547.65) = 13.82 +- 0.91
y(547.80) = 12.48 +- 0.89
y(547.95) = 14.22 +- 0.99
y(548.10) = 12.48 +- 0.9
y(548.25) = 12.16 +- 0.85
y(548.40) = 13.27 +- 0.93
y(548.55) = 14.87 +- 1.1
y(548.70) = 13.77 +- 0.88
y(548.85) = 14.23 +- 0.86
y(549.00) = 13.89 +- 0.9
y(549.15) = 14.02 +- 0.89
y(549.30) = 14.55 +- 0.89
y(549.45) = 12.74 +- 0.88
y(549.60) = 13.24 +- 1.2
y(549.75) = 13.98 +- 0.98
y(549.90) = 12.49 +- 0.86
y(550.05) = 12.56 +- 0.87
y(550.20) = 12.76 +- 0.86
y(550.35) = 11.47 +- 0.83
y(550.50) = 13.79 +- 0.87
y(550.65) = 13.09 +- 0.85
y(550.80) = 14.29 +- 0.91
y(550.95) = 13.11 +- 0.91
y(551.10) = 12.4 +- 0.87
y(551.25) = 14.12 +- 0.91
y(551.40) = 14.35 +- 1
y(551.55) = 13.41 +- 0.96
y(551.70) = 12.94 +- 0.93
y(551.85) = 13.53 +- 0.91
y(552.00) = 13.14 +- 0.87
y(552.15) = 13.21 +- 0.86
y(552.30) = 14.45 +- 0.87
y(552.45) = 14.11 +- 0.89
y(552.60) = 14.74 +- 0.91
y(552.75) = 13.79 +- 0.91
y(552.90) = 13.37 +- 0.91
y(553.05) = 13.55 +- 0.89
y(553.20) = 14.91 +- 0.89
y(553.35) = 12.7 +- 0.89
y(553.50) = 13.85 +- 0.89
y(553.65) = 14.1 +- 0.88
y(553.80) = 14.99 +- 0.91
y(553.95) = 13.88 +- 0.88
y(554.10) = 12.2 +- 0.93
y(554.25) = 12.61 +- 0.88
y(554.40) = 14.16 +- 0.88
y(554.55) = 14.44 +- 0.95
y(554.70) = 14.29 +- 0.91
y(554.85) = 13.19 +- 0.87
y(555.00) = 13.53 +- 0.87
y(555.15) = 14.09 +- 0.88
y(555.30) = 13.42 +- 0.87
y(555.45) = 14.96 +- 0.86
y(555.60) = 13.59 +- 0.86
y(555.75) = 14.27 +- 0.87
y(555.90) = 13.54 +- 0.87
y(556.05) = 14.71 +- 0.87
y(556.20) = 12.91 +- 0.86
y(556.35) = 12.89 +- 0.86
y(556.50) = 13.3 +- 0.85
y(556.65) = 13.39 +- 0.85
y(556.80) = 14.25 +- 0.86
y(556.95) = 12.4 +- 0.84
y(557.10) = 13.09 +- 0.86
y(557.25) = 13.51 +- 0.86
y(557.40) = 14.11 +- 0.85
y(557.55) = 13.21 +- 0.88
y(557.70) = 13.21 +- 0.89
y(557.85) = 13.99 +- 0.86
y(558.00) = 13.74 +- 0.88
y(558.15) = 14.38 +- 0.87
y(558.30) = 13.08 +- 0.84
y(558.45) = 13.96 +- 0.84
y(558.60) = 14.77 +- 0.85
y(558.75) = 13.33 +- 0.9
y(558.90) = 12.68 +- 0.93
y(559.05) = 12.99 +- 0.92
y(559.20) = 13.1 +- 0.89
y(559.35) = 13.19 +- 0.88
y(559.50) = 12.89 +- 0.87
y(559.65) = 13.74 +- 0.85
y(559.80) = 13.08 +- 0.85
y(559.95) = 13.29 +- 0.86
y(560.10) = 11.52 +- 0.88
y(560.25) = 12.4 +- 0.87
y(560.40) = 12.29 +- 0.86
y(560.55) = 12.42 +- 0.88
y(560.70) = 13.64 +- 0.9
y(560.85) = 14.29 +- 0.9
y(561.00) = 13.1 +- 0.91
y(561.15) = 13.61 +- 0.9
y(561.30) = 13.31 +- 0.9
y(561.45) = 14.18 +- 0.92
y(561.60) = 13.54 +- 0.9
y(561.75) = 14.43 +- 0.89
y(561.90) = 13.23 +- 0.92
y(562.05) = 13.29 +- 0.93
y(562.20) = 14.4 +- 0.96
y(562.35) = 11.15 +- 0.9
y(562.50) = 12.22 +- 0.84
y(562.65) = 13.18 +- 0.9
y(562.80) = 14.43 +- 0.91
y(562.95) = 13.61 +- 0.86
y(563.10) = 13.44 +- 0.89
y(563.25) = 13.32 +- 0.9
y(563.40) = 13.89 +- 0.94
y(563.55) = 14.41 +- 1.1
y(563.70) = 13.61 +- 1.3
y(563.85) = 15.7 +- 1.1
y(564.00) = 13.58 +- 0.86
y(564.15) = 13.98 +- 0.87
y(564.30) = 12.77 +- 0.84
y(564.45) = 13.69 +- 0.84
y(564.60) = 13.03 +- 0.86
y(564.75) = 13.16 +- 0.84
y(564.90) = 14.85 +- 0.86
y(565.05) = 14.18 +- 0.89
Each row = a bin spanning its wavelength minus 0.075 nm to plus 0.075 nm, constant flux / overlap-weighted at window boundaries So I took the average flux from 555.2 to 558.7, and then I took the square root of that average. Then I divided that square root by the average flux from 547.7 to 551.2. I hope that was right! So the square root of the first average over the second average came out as 0.278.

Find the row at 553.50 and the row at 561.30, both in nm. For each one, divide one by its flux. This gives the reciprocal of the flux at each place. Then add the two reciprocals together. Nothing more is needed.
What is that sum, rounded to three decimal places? 0.147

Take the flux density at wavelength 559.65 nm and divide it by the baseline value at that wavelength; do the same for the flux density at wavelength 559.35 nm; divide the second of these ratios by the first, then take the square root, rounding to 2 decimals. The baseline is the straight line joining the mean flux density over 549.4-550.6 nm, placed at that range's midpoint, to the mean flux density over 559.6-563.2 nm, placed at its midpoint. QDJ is 0.98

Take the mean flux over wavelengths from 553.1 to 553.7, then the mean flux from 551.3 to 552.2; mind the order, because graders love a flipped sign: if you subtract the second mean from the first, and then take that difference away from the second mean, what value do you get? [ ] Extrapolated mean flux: 13.0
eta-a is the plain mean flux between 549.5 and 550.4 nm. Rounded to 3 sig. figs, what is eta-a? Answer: 12.8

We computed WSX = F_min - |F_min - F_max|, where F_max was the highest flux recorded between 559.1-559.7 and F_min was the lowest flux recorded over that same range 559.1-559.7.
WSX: 12.0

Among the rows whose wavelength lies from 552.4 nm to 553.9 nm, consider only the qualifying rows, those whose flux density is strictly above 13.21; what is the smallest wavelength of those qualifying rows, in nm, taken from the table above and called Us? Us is 552.45 nm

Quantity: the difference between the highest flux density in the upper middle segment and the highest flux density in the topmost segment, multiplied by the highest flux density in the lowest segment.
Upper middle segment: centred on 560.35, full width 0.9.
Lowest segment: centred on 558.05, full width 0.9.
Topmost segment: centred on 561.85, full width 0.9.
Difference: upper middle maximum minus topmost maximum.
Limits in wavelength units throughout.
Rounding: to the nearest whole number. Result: -11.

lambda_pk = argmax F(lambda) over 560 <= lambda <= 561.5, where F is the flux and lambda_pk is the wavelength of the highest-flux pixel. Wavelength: 560.85 nm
